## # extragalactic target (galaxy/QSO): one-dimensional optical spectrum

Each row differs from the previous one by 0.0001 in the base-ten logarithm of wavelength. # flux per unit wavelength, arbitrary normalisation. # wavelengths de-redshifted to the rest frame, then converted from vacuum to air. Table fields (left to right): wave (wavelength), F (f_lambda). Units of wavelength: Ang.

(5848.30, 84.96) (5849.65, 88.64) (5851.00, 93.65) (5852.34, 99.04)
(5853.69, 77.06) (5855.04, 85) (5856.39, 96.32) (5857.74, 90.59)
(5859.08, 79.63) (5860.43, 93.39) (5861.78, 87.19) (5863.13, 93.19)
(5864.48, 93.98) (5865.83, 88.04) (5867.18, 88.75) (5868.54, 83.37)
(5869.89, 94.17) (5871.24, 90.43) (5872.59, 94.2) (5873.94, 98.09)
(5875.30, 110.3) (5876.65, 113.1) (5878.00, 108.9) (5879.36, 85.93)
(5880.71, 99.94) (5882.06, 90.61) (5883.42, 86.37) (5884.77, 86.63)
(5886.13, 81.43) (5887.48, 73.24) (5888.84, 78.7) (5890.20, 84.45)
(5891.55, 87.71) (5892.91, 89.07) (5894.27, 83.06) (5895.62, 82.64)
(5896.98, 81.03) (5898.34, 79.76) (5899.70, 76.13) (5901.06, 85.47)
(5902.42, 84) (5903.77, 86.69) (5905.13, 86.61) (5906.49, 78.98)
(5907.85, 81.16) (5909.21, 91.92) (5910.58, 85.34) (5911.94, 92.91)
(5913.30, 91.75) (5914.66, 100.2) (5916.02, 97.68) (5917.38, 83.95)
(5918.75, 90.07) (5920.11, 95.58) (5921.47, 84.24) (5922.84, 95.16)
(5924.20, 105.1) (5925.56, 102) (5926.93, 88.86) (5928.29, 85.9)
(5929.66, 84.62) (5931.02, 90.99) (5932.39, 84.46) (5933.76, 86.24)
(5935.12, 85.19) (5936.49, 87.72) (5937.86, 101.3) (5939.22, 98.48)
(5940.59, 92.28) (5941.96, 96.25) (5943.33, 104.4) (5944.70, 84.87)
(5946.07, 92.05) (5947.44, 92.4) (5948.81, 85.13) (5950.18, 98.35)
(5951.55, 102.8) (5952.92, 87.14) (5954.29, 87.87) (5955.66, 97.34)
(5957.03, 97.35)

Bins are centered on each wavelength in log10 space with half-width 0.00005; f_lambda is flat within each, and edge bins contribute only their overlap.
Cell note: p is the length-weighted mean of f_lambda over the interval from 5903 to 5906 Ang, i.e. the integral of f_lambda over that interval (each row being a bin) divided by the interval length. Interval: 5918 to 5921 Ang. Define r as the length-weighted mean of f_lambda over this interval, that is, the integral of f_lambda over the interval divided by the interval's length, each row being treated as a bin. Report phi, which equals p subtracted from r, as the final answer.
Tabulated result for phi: 5.7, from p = 86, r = 92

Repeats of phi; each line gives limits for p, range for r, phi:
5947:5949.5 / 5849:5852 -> 3.8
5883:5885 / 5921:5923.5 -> 3.2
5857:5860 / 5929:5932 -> 1.3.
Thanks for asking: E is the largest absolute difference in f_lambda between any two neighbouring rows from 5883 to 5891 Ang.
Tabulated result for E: 8.2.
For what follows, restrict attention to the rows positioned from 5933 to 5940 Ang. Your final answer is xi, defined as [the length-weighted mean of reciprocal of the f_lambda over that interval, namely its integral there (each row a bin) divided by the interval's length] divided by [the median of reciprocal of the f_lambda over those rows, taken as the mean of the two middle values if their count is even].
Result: 0.96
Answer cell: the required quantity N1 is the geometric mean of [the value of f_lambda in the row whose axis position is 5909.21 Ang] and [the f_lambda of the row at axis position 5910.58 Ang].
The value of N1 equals 88.6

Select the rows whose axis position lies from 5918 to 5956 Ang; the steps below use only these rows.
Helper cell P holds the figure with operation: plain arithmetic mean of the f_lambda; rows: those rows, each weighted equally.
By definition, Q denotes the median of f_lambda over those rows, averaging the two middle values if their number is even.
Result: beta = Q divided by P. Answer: 0.991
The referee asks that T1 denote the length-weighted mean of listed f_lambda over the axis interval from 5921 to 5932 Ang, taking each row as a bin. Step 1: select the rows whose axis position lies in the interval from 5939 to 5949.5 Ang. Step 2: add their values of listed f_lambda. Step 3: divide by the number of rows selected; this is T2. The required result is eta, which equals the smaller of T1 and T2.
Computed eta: 92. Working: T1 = 92.0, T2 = 93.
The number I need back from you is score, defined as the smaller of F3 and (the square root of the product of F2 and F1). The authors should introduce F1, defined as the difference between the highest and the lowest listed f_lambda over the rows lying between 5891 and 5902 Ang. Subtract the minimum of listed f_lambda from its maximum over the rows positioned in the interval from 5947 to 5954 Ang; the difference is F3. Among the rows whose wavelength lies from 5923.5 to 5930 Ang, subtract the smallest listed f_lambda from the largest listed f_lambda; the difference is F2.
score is 16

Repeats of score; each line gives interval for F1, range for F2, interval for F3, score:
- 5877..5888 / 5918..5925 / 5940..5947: 20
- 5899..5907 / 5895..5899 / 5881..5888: 6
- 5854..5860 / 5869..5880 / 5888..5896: 10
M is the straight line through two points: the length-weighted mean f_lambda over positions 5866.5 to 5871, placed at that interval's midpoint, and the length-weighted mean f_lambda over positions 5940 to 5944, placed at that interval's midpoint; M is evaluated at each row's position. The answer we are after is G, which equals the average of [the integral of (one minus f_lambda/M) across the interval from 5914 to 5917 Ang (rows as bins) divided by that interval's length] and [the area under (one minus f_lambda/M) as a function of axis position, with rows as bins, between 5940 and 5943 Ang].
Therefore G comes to 0.02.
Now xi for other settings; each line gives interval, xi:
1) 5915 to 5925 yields 1.02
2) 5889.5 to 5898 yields 0.99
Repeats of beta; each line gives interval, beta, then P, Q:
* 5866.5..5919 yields 0.975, 89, 87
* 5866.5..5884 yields 0.984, 96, 94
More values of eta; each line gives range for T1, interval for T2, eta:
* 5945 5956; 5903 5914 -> 87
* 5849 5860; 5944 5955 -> 89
